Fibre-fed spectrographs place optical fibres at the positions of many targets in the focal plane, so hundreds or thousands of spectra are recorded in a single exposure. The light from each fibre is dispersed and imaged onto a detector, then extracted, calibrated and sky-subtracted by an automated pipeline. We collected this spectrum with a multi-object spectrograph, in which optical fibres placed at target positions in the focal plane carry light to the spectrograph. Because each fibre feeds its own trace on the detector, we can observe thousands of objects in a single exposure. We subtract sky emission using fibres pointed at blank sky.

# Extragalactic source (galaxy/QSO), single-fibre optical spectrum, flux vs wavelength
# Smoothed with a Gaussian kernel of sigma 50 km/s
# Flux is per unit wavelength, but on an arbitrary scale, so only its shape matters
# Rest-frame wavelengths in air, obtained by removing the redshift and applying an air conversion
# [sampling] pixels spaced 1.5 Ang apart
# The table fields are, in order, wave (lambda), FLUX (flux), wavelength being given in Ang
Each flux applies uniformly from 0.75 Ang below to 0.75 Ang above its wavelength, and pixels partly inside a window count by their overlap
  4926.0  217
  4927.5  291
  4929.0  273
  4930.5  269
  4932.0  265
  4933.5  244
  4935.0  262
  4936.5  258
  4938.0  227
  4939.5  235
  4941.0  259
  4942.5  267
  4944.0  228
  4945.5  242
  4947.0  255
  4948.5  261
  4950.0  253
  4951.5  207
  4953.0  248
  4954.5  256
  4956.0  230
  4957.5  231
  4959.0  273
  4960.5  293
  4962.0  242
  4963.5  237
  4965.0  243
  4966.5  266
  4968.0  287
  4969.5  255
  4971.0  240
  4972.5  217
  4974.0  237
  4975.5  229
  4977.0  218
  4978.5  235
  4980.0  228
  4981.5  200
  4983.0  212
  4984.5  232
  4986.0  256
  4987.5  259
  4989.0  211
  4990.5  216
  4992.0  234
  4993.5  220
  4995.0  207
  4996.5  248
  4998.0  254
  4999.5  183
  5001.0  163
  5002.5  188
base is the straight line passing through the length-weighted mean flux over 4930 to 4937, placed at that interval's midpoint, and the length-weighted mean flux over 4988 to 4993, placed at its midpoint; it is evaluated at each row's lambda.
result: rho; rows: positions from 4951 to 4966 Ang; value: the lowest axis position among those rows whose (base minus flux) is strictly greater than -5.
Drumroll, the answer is 4951.5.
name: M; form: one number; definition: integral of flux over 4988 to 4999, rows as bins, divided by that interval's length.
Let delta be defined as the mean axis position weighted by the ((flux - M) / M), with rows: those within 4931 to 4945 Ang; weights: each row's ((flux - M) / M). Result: 4937.2 Ang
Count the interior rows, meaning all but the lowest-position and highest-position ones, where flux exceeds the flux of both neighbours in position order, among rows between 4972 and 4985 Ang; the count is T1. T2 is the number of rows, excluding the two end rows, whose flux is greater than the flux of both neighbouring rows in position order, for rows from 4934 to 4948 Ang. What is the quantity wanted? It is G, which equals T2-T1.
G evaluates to -1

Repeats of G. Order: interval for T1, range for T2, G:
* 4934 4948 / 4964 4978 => 1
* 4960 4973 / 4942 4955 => 0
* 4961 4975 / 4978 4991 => 0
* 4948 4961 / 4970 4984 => 1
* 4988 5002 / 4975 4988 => -1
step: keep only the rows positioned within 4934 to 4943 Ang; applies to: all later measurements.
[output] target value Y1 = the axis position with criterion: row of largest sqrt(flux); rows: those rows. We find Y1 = 4942.5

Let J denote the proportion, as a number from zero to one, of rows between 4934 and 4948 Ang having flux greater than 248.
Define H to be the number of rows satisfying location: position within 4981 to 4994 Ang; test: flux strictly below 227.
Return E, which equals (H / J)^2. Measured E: 81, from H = 5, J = 0.56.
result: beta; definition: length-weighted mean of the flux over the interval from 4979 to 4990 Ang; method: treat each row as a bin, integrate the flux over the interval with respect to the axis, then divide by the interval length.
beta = 228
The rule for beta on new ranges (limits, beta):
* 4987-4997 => 227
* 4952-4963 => 252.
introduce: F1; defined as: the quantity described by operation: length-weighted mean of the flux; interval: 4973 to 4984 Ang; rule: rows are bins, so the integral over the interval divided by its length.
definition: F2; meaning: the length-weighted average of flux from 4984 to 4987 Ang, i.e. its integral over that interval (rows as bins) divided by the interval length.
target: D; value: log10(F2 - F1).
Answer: 1.4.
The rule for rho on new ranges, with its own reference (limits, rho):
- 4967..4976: 4972.5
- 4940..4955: 4941.0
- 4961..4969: 4962.0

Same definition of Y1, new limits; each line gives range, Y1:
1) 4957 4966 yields 4960.5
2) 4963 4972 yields 4968.0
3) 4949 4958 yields 4954.5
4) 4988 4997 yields 4996.5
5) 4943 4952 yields 4948.5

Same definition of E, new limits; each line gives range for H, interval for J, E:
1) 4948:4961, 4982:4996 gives 20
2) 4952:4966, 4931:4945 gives 0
